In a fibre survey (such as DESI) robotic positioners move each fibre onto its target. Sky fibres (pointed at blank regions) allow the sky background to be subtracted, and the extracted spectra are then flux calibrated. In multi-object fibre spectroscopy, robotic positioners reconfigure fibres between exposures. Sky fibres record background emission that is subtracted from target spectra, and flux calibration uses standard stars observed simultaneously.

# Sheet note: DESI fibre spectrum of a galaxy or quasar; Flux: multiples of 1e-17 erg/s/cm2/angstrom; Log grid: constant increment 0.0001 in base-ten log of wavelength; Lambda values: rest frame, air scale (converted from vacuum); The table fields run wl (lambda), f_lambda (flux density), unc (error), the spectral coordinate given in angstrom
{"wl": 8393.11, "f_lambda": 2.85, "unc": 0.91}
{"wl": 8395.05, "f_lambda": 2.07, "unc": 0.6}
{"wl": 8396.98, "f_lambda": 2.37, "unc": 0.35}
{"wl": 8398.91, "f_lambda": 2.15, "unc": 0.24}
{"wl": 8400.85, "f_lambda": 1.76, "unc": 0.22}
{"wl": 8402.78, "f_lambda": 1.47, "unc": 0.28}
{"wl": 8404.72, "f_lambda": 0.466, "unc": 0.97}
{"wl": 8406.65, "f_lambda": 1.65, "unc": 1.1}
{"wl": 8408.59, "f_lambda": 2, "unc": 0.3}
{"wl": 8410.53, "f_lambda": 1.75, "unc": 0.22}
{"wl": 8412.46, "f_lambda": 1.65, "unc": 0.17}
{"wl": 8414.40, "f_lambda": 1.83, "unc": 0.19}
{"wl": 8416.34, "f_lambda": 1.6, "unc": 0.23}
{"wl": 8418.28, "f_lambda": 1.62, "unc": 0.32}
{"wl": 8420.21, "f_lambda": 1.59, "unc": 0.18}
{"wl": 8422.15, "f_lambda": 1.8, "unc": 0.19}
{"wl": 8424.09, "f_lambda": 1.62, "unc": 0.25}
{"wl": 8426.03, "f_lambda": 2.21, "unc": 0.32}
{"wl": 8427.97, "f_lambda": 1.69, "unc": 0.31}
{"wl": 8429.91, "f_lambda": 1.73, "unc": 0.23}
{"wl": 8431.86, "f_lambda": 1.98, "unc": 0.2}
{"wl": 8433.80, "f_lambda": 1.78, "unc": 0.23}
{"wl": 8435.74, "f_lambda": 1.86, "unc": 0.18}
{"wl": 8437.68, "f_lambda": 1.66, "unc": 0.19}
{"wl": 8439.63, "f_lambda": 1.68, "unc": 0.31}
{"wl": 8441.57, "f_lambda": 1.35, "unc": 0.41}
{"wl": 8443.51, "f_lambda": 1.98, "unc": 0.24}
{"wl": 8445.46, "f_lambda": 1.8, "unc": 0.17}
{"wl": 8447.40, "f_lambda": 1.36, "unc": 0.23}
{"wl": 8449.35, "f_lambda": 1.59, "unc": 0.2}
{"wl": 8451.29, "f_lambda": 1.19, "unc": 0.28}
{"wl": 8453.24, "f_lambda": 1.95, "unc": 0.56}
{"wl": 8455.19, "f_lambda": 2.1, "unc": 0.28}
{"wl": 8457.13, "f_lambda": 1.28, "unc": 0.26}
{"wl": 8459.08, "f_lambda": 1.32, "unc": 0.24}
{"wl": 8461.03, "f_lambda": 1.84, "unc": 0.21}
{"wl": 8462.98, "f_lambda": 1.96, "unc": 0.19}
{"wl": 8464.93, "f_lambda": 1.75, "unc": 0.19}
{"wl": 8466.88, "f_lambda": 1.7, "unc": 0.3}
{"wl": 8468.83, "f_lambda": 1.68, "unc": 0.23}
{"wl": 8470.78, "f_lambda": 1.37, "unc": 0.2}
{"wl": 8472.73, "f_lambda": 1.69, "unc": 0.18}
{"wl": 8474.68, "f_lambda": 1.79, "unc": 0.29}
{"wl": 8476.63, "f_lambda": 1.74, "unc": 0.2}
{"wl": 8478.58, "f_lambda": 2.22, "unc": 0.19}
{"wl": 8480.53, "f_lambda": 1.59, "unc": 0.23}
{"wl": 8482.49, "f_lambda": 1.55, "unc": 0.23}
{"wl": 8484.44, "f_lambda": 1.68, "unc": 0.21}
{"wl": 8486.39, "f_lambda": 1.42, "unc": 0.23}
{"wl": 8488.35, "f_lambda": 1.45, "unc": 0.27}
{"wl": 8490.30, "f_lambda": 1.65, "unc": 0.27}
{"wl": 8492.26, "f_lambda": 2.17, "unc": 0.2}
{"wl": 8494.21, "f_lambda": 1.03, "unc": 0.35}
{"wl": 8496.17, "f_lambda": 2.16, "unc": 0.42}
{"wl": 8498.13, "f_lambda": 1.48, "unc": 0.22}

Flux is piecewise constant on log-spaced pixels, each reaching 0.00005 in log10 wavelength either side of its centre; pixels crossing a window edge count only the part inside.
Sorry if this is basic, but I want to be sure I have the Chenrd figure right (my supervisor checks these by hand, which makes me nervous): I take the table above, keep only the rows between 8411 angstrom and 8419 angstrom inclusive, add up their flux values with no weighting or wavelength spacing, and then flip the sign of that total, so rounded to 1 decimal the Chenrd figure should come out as -6.7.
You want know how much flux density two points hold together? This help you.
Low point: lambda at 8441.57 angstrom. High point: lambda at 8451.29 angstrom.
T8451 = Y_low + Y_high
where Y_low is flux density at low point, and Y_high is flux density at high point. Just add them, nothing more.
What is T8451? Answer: 2.5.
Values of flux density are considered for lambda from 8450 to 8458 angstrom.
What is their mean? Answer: 1.63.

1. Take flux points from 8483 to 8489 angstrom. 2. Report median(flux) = 1.45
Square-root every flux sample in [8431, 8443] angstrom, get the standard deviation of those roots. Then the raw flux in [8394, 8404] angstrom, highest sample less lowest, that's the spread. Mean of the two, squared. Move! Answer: 0.24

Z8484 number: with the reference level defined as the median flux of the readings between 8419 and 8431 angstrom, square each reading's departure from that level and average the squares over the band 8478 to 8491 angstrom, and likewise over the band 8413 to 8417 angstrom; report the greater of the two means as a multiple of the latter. 5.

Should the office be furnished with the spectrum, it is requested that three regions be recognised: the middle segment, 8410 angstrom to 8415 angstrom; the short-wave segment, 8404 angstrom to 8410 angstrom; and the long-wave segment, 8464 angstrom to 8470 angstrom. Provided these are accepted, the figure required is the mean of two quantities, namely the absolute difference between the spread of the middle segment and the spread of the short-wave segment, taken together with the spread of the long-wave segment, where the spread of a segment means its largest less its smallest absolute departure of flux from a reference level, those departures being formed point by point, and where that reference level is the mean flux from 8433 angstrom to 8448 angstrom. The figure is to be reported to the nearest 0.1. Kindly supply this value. 0.6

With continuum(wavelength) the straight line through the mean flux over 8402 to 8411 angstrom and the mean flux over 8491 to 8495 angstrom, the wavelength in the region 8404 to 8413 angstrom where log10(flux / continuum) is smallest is 8404.72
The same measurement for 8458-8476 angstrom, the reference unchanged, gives 8459.08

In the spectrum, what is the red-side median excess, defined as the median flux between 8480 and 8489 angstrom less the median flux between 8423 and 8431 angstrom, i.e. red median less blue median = -0.16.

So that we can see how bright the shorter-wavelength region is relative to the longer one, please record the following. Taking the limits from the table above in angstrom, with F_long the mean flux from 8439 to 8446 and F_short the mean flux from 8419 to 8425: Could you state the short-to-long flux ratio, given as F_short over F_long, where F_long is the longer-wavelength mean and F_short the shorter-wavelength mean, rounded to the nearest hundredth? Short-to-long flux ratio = 0.98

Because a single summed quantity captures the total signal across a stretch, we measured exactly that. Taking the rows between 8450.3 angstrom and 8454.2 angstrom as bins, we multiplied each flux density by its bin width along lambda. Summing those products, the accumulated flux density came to 6.1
